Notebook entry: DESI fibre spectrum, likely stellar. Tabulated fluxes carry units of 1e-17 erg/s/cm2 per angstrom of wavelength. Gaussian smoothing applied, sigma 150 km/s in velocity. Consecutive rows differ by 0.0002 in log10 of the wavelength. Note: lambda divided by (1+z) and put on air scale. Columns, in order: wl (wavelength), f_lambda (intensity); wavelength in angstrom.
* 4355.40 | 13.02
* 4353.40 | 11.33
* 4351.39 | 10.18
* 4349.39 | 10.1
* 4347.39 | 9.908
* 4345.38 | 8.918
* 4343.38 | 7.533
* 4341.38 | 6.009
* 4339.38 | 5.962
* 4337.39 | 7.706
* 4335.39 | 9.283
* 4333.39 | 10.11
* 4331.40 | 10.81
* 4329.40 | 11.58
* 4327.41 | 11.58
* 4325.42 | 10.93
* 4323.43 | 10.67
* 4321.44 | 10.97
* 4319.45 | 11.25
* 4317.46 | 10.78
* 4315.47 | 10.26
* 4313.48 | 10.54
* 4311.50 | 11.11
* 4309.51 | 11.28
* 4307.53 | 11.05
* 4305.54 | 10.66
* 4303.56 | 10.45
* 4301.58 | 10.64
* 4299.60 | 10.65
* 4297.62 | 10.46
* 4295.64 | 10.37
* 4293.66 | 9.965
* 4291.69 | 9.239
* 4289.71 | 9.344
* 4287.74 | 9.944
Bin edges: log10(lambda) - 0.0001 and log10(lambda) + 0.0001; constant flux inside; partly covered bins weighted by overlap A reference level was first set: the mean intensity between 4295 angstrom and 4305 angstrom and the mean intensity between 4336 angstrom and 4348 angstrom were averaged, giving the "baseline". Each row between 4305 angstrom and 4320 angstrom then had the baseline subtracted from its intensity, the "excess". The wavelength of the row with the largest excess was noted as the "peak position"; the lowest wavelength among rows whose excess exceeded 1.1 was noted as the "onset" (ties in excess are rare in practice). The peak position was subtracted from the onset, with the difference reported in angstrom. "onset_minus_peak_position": -4.0 angstrom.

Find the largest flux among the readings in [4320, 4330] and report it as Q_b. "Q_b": 11.58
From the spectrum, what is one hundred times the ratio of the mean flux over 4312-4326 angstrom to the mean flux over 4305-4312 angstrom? 98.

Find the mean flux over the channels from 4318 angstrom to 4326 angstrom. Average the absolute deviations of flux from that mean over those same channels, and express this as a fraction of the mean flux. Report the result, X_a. 0.014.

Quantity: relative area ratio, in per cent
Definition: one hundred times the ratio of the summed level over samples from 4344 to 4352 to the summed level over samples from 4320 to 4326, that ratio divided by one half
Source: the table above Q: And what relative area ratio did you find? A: 240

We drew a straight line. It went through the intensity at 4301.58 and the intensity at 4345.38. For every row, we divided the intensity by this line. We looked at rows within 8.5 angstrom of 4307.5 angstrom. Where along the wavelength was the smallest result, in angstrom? 4303.56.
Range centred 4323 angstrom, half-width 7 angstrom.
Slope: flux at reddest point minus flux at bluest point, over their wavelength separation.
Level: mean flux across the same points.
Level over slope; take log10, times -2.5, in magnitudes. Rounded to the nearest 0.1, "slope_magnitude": -5.5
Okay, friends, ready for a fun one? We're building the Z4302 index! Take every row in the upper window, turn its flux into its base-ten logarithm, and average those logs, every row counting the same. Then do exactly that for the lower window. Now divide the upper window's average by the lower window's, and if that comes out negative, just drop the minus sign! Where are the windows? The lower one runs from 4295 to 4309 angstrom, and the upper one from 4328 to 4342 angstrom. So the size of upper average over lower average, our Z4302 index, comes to 0.91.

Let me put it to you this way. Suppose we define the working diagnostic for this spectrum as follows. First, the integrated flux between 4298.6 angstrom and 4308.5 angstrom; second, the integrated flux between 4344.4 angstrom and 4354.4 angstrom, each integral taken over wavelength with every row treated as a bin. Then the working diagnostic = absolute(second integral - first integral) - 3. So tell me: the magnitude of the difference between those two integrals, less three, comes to 1.9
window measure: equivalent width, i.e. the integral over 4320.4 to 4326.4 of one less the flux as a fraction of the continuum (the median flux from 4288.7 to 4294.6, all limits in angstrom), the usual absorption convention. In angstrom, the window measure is -1.0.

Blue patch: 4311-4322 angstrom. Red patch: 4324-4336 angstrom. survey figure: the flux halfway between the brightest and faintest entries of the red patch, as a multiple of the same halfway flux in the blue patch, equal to 0.97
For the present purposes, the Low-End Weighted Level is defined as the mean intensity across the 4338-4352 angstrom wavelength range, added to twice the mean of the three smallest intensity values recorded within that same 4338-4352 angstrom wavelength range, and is 21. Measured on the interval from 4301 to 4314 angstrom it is 32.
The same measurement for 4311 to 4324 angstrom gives 32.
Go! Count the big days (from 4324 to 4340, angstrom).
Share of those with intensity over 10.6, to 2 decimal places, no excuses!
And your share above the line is 0.50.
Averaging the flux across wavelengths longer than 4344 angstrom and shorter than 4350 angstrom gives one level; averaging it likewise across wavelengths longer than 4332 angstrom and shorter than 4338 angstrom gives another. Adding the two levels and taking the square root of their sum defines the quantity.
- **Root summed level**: 4.32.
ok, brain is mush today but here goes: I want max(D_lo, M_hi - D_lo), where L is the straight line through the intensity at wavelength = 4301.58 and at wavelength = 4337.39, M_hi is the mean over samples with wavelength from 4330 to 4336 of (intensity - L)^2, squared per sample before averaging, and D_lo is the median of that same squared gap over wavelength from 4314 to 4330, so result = 4.1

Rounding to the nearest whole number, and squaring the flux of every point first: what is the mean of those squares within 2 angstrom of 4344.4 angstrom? 68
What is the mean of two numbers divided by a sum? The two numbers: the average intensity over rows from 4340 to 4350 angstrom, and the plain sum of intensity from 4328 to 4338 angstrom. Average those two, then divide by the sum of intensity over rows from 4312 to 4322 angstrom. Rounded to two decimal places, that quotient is 0.54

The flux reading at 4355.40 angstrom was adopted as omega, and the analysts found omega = 13.02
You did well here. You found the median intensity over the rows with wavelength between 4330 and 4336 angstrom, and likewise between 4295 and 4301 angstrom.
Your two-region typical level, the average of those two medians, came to 10.3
